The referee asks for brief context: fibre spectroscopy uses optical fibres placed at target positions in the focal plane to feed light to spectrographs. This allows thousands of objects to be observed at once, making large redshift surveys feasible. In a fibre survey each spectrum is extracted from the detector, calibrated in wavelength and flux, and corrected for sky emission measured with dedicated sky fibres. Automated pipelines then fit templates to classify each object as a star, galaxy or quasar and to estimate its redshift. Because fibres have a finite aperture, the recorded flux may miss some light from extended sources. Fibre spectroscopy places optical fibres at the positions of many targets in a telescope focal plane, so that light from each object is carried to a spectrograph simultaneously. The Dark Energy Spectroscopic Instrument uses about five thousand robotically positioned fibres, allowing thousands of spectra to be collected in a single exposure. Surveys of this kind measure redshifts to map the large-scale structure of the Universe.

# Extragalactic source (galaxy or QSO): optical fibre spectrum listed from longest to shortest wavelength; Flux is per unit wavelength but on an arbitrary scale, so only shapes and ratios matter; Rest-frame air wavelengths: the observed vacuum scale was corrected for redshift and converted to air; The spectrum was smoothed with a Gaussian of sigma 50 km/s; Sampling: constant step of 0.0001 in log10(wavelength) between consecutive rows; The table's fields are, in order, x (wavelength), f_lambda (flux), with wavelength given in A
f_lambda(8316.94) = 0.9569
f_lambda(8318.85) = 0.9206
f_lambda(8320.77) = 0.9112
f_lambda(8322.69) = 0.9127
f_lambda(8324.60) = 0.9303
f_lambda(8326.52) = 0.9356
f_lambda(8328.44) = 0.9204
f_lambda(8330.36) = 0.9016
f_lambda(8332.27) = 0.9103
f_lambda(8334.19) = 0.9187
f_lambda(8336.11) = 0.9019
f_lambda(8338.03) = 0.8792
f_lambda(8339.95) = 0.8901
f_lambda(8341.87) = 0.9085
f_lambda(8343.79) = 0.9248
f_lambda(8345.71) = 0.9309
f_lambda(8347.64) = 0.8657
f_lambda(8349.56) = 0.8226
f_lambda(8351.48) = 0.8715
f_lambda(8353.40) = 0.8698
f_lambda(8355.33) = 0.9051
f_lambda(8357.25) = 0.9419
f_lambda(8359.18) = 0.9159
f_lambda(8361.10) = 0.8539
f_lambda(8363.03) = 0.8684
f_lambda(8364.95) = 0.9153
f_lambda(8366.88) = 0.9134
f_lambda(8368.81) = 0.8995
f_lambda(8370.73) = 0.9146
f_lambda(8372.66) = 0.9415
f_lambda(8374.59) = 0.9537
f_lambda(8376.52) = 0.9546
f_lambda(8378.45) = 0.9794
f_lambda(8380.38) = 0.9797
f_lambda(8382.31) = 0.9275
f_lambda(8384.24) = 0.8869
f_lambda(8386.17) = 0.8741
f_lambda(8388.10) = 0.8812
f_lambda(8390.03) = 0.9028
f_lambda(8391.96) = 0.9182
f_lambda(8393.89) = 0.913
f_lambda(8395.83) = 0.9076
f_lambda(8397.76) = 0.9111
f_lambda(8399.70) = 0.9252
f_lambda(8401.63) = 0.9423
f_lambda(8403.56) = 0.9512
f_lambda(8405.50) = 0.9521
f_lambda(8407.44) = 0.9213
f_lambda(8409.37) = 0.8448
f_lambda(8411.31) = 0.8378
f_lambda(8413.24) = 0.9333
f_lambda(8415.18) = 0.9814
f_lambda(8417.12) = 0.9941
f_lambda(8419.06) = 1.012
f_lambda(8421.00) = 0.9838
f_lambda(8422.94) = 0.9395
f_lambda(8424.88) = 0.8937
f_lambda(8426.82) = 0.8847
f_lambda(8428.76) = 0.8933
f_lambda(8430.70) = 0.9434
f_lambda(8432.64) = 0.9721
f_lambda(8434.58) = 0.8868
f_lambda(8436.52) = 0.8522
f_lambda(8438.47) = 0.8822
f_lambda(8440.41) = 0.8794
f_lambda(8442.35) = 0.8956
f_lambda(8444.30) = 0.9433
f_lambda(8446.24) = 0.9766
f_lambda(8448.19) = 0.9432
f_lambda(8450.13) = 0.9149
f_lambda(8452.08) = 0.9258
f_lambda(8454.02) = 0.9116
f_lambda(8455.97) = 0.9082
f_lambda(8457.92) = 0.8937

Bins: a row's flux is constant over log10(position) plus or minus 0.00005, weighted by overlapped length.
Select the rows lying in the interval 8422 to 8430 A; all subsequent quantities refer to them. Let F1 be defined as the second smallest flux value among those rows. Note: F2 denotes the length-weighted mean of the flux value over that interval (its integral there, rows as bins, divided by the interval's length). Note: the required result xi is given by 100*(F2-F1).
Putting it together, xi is 1.1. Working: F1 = 0.8933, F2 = 0.904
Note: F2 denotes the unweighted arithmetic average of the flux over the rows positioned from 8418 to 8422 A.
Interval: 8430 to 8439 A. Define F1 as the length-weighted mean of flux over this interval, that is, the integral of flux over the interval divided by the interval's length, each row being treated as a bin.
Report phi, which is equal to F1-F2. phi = -0.091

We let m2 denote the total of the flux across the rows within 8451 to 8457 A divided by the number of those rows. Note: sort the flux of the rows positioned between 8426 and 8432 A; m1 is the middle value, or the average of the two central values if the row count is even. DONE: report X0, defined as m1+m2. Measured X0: 1.81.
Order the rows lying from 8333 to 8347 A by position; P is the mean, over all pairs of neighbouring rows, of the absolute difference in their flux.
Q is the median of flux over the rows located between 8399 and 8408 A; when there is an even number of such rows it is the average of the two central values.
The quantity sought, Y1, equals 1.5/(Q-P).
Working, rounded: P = 0.015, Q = 0.942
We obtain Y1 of 1.62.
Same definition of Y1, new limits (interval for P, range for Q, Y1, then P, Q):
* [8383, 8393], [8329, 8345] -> 1.68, 0.014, 0.905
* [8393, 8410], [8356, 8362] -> 1.67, 0.020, 0.916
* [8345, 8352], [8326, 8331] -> 1.73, 0.052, 0.920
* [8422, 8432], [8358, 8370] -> 1.71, 0.028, 0.906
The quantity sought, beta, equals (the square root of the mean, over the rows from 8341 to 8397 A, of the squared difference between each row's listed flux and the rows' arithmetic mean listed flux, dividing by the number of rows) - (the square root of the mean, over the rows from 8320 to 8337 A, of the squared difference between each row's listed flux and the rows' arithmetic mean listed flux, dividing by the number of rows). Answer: 0.025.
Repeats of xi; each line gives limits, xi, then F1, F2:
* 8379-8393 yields 3.1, 0.8812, 0.913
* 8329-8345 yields 1.6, 0.8901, 0.906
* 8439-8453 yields 2.9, 0.8956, 0.924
